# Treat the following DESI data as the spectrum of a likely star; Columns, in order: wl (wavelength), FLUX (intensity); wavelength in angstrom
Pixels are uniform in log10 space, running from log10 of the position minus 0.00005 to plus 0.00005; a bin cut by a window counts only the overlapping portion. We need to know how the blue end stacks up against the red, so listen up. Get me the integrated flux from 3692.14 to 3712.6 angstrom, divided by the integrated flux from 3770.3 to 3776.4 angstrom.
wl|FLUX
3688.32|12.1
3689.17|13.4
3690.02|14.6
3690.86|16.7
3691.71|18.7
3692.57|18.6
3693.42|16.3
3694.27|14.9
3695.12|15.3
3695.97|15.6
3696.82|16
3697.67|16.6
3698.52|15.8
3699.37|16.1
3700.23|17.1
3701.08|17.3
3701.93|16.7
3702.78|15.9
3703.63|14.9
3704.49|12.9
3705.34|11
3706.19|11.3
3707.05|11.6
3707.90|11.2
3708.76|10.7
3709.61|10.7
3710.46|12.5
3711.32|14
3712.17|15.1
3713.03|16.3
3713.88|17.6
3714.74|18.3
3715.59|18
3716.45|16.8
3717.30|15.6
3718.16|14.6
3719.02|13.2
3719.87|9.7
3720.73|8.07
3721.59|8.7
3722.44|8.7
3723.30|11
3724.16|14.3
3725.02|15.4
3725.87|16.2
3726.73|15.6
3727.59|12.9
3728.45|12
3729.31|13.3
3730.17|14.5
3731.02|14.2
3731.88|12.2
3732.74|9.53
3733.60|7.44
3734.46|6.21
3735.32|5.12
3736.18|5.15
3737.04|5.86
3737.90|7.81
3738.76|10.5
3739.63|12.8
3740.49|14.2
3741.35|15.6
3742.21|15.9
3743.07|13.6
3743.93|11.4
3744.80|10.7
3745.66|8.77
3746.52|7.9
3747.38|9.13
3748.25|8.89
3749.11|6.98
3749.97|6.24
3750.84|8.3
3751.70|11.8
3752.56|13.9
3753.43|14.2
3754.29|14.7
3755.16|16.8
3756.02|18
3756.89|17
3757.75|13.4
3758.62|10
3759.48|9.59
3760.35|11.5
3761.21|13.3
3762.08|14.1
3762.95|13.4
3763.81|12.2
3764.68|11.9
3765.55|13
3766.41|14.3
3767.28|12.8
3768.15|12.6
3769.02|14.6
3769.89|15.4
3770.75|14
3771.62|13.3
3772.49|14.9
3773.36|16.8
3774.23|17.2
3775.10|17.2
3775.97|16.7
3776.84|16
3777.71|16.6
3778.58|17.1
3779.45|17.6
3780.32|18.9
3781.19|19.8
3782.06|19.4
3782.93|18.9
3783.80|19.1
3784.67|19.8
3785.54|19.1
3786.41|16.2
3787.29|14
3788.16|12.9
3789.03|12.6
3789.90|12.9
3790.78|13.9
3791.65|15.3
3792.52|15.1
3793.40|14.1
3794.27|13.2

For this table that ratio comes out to 3.1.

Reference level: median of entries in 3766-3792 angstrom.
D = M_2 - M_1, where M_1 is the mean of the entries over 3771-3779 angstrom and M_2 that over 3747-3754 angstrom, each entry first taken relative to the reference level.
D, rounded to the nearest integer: -6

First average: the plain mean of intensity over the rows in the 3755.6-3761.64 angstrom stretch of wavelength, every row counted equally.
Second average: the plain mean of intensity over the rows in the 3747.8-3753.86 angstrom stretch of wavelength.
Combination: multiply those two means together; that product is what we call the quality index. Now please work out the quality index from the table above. 133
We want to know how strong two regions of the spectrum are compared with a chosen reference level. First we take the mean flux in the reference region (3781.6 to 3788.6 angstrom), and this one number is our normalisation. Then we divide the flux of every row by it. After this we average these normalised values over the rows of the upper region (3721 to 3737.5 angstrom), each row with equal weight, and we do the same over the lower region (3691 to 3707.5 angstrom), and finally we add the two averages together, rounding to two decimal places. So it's 1.51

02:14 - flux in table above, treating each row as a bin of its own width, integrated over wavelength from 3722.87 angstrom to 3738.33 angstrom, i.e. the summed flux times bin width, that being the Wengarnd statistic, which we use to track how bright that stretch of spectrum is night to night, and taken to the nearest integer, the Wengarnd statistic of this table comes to 171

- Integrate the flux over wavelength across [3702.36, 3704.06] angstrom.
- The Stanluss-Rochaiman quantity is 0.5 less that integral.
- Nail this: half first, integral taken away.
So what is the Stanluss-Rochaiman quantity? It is -26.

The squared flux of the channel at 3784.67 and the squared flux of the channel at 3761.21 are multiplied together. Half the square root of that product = 132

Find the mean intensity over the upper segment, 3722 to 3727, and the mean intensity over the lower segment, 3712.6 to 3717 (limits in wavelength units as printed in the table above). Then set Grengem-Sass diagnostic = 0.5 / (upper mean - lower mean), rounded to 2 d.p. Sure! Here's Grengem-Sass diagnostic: -0.13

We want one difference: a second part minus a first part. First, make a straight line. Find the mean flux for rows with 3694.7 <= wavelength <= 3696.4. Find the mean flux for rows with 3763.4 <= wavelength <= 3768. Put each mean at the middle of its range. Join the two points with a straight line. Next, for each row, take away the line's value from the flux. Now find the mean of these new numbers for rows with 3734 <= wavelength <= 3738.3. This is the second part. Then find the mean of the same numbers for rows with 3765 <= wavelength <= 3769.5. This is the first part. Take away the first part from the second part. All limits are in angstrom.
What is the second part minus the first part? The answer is -9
